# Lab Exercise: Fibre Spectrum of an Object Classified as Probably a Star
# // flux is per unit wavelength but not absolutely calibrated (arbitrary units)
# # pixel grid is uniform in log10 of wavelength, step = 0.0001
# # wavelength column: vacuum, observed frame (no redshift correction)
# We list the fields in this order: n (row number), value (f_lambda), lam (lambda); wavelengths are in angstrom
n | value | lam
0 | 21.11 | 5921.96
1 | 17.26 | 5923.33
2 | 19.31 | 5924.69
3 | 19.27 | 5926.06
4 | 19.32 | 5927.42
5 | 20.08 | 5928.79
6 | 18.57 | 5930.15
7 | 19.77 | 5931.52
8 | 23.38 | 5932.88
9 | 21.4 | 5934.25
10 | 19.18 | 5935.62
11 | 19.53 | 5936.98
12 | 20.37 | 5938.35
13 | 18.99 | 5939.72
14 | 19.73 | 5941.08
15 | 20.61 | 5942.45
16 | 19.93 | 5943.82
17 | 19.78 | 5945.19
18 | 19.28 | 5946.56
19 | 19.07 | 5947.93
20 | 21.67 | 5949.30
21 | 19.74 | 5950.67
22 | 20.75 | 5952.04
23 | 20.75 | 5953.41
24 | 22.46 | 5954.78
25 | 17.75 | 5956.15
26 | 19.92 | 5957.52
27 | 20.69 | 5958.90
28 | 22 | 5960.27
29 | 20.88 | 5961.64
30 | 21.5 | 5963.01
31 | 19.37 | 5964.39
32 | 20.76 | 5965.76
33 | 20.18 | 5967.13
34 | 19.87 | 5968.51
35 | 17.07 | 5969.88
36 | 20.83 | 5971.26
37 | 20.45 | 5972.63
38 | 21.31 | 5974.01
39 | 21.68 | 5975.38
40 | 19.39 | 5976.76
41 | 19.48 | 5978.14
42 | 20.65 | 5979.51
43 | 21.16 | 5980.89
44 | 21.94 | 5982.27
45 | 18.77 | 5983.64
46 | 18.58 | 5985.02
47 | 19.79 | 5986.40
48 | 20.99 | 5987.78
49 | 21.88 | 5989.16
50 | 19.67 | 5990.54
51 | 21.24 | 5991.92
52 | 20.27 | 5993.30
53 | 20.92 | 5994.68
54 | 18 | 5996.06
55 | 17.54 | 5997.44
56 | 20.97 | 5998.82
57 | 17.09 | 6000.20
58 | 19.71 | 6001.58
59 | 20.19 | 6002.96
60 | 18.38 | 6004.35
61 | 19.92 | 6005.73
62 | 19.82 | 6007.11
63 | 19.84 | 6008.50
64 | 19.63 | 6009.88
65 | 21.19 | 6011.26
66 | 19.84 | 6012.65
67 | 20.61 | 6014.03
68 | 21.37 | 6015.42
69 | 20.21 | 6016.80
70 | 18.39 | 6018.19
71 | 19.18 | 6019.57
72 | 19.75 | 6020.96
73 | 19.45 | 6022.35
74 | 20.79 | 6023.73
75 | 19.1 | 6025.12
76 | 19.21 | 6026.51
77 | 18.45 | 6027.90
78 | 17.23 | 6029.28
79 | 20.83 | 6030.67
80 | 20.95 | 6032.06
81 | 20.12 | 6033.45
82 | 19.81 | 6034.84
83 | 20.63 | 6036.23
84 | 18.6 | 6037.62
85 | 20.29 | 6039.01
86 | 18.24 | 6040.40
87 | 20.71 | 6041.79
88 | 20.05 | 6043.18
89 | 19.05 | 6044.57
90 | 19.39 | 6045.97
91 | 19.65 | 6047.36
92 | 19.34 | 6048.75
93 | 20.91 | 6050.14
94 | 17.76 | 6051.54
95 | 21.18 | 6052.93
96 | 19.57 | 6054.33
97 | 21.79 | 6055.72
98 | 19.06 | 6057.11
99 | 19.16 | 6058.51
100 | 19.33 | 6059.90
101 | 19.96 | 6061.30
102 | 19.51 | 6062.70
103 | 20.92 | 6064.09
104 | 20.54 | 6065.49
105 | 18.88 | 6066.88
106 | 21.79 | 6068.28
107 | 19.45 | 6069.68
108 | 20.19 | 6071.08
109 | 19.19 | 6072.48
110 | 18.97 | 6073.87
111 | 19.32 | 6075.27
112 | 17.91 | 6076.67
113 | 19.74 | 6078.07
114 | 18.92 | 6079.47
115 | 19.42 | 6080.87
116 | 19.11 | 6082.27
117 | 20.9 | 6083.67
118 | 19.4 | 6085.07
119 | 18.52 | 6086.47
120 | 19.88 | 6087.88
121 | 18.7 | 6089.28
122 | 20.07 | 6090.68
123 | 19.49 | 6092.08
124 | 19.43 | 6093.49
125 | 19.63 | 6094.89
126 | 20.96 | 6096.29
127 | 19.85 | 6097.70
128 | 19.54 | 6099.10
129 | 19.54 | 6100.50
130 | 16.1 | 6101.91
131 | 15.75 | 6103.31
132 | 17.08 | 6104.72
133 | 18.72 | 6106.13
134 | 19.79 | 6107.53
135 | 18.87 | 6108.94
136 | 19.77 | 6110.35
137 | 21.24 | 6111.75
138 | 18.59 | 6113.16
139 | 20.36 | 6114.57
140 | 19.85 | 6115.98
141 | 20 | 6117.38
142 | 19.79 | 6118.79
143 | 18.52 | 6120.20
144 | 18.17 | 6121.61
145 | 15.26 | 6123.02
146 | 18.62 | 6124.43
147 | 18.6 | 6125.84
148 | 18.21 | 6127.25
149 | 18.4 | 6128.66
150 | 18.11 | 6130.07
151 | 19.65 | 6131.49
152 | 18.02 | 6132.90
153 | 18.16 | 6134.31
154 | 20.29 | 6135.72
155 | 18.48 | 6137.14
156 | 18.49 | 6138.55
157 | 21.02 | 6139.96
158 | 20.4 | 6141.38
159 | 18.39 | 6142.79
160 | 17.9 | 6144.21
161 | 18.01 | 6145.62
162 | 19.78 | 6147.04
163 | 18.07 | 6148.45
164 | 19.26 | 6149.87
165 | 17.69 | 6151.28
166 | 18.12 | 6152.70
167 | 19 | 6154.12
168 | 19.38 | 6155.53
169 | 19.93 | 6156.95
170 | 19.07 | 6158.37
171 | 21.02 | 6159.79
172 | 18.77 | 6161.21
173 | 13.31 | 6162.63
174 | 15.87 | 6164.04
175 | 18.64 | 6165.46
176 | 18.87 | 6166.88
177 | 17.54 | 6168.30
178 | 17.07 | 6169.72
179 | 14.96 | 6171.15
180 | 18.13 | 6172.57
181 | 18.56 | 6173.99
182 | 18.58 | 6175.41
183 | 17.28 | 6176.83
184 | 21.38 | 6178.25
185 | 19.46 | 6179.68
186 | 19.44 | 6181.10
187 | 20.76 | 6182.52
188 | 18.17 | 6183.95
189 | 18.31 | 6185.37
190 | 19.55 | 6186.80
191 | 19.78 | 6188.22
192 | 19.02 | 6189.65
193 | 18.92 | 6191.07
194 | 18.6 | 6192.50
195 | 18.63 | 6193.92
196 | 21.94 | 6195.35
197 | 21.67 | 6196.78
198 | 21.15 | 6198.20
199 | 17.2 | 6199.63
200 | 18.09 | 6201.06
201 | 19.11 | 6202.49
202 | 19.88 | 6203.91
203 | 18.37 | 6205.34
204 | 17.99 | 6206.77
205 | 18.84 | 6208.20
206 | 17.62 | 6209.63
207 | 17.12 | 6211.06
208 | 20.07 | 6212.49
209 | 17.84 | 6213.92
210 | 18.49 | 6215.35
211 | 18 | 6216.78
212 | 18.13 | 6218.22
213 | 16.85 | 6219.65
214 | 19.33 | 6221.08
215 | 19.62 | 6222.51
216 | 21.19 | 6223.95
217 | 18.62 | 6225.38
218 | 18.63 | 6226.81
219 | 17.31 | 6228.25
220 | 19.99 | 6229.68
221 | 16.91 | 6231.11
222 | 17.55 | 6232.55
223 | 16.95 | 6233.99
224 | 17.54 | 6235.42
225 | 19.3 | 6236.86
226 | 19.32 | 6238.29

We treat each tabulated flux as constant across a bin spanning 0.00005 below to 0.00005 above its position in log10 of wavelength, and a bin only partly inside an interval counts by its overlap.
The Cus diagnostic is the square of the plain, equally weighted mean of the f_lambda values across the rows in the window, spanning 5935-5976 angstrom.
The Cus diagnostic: 408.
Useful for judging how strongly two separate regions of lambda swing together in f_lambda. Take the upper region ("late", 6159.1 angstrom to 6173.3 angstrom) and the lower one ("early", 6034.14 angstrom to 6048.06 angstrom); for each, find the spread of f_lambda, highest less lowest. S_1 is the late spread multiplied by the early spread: 19.0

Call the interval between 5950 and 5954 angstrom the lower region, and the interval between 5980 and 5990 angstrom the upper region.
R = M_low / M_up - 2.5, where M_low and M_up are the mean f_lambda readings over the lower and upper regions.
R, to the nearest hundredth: -1.50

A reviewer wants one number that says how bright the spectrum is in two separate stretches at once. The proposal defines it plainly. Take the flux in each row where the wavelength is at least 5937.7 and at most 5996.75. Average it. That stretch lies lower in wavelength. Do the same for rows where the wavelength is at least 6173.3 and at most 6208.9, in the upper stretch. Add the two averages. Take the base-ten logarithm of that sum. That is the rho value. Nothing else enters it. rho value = 1.60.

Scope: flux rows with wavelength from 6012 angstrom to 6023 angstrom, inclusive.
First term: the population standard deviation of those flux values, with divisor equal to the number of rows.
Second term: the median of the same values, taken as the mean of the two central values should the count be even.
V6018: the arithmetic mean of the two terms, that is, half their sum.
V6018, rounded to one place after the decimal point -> 10.3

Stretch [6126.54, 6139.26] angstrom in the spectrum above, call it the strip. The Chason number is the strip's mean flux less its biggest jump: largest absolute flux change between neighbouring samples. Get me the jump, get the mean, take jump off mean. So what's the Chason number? 16.5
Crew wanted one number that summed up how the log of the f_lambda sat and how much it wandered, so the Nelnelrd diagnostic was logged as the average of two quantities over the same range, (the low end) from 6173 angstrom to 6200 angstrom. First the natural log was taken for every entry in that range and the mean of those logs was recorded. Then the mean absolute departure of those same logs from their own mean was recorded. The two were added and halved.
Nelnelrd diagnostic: 1.510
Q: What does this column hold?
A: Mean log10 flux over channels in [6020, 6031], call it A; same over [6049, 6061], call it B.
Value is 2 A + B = 3.87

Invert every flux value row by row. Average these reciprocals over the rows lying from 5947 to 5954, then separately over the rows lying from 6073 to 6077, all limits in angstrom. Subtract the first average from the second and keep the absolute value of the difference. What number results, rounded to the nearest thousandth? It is 0.004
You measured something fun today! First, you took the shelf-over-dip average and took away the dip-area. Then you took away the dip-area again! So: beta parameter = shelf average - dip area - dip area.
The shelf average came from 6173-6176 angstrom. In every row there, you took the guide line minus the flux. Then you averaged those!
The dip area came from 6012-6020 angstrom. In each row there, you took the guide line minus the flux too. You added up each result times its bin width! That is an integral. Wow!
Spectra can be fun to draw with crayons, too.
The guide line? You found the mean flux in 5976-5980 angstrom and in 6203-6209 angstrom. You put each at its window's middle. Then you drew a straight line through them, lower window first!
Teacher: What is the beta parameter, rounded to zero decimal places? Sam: 5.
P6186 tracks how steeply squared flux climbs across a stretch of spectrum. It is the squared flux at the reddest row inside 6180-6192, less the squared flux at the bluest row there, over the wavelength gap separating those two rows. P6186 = -2.0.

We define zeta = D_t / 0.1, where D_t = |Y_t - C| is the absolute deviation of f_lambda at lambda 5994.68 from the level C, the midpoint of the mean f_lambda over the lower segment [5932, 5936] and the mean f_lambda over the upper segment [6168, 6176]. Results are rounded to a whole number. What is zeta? 15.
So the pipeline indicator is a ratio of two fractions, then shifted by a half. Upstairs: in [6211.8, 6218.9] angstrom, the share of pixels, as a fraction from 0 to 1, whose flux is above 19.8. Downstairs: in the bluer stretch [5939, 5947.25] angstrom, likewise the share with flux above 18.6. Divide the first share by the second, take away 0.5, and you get -0.30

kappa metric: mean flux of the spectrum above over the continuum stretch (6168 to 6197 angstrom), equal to 18.9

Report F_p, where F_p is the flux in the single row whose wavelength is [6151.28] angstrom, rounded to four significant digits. 17.69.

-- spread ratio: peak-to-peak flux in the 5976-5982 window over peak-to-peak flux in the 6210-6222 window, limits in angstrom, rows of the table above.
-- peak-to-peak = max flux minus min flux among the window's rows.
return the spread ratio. 0.55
